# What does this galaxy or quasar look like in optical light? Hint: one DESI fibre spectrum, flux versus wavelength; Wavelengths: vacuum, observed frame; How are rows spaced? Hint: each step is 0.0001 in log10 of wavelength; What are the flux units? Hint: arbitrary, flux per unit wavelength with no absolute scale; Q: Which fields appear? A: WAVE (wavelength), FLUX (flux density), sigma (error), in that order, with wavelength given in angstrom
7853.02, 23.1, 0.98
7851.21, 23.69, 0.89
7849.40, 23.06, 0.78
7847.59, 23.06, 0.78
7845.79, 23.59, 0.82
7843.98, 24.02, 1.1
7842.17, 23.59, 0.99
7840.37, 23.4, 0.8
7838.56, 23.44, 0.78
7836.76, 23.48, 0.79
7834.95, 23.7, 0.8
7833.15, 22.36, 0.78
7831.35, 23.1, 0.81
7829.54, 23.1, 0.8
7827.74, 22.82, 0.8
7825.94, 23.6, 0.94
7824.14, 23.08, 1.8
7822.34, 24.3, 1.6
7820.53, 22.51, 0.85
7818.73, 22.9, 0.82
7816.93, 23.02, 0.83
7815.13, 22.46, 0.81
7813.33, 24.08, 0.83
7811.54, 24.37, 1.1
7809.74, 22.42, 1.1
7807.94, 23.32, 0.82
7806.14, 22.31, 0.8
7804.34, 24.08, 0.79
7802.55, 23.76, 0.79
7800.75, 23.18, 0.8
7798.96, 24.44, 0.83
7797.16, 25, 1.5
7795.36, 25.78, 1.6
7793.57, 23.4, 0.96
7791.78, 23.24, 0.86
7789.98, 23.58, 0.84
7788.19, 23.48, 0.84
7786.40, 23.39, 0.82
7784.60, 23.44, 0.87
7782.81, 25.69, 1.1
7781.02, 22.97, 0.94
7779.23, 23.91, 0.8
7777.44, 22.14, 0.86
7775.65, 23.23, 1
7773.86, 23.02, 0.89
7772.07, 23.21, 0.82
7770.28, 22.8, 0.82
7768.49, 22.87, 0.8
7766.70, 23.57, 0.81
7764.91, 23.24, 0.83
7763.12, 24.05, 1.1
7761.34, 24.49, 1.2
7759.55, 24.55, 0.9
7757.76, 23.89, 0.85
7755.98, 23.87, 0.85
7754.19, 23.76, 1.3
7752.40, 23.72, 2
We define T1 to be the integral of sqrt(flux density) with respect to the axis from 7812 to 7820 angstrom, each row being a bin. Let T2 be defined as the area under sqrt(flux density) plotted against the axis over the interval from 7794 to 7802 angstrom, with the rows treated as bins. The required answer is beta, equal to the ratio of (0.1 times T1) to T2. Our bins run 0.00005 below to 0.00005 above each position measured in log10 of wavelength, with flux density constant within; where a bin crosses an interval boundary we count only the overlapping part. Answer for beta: 0.097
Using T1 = 38.5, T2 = 39.6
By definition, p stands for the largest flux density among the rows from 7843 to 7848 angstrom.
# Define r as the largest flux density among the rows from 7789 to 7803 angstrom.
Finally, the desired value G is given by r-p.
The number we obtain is 1.76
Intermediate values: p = 24.02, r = 25.78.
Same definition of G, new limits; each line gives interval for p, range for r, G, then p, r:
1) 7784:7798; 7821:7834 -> -1.48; 25.78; 24.3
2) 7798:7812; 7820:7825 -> -0.14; 24.44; 24.3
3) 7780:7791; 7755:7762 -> -1.14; 25.69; 24.55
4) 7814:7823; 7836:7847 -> -0.28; 24.3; 24.02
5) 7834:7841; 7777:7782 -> 0.21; 23.7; 23.91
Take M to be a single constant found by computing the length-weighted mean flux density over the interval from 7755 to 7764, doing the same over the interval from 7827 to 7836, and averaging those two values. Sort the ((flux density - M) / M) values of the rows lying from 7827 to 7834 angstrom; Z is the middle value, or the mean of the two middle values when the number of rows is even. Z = -0.027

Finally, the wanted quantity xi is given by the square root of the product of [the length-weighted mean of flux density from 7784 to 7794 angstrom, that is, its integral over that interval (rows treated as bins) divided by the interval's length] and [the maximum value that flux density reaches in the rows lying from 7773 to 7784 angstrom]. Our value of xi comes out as 24.5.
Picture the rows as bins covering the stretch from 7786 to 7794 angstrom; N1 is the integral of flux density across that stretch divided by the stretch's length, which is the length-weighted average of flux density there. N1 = 23.4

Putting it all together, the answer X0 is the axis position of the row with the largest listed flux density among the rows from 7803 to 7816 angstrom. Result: 7811.54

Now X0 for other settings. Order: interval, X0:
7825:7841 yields 7834.95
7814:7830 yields 7822.34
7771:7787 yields 7782.81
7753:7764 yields 7759.55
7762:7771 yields 7763.12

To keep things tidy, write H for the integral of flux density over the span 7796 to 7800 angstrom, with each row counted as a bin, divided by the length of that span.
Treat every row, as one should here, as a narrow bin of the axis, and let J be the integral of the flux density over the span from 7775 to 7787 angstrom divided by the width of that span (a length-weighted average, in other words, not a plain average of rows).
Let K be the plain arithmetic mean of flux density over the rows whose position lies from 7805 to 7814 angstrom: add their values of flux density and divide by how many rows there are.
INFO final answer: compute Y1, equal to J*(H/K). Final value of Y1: 25.0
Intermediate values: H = 24.7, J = 23.55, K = 23.3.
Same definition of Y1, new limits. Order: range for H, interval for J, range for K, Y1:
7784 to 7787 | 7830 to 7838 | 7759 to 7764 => 22.2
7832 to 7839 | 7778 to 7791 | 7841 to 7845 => 23.2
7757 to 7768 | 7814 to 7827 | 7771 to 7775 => 23.9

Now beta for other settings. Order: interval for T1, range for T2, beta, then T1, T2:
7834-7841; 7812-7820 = 0.088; 33.9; 38.5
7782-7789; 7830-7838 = 0.089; 34.3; 38.5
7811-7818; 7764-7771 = 0.101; 33.9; 33.6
